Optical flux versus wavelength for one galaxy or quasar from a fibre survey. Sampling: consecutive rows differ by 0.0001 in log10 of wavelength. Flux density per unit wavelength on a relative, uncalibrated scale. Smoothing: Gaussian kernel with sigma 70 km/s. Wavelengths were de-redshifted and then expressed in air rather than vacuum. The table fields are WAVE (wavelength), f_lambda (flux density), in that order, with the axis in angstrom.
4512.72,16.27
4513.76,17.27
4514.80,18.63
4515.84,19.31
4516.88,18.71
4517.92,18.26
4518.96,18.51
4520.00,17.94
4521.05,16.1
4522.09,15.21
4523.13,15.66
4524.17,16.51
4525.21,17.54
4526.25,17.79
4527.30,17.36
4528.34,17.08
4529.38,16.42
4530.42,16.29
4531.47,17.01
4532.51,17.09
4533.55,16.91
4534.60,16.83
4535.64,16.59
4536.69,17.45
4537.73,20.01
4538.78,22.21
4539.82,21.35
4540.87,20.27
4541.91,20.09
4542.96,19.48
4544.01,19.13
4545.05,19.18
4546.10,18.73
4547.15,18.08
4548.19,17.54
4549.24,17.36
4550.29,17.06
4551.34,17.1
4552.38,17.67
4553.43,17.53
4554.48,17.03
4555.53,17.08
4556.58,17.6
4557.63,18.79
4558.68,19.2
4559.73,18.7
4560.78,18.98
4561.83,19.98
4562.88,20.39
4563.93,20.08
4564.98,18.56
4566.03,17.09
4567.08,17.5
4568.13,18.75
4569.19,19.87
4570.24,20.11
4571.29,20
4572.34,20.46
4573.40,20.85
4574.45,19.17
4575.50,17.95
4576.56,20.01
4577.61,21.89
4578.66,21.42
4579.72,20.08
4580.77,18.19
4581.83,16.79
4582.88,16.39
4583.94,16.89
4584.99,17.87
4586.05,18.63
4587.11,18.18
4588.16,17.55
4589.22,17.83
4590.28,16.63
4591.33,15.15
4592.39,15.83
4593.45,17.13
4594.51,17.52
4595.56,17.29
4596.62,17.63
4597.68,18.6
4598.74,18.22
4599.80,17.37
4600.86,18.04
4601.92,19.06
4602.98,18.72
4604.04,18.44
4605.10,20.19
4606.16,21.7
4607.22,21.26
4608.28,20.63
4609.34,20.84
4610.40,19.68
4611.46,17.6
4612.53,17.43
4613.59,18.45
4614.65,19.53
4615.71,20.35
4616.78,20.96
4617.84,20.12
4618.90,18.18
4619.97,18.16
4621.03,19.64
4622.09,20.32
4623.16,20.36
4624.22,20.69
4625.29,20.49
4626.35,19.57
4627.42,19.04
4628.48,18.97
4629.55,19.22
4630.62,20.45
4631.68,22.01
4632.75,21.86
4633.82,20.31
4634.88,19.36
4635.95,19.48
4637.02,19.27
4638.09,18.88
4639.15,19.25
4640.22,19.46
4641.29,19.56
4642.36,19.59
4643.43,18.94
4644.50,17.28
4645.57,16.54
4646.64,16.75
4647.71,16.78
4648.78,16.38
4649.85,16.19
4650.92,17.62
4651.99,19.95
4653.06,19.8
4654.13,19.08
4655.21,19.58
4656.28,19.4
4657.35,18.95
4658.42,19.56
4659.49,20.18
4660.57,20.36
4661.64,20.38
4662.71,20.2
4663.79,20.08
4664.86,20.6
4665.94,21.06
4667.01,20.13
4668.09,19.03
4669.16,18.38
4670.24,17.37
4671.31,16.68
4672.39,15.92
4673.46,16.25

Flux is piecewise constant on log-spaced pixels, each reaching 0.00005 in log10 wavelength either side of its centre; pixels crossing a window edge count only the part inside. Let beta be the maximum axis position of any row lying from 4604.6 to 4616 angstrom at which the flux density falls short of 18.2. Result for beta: 4612.53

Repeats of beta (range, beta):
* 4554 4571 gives 4567.08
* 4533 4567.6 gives 4567.08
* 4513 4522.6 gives 4522.09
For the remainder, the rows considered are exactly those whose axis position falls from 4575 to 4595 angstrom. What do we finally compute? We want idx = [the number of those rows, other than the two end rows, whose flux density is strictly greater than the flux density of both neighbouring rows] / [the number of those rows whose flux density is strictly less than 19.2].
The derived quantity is 0.2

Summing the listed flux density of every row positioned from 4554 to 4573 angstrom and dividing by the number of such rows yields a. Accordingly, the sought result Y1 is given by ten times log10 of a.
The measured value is 12.8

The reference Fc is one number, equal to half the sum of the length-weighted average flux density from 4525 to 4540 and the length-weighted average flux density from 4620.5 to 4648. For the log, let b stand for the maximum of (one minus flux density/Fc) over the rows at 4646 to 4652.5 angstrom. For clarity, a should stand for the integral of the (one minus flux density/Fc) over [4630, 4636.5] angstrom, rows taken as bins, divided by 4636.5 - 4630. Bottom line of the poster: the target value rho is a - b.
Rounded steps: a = -0.11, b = 0.13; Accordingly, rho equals -0.23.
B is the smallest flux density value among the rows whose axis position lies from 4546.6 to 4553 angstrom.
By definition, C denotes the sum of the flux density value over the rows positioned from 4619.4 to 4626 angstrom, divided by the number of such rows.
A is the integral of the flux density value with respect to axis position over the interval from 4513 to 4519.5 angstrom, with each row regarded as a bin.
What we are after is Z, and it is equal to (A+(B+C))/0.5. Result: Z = 313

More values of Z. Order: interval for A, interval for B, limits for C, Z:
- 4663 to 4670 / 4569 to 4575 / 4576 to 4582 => 354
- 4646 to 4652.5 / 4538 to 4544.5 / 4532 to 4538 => 298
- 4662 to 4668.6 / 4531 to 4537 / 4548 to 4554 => 334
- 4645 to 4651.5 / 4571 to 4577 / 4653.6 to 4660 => 292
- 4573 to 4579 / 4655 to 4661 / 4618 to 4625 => 319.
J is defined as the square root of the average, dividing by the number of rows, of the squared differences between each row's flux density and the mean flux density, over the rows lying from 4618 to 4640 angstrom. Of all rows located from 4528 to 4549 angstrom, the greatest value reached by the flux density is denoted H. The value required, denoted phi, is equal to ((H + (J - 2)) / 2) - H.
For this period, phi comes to -11.6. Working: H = 22.21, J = 1.01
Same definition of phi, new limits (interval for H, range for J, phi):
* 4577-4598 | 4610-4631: -11.4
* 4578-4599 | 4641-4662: -11.0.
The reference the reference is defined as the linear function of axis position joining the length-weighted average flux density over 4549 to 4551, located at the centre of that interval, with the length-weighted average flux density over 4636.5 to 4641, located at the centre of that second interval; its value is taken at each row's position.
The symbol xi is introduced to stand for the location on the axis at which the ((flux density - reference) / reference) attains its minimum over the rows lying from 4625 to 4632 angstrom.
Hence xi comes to 4628.48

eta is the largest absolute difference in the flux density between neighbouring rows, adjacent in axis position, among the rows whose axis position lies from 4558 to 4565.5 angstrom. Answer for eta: 1.5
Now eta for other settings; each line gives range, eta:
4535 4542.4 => 2.6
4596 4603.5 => 1.0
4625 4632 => 1.6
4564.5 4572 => 1.5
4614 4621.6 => 1.9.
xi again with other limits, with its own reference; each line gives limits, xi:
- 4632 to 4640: 4638.09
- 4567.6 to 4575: 4568.13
